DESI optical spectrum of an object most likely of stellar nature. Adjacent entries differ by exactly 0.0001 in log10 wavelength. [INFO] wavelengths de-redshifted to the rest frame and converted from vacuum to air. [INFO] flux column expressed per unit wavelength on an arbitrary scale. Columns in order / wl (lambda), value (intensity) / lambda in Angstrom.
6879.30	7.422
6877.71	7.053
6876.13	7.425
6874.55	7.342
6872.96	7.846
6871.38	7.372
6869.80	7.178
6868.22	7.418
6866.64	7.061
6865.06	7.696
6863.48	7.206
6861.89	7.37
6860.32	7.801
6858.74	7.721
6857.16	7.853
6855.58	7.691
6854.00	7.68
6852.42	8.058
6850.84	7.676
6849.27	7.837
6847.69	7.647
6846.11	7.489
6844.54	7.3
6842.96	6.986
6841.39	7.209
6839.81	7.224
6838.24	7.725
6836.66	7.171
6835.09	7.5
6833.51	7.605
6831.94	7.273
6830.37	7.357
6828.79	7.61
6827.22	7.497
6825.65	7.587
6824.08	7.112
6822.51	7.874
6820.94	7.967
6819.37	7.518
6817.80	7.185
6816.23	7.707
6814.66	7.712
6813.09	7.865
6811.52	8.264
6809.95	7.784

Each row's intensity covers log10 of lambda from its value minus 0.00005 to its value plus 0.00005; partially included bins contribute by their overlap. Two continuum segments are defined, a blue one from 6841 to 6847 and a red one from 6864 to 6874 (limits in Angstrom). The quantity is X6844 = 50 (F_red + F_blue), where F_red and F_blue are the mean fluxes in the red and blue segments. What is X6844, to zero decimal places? 734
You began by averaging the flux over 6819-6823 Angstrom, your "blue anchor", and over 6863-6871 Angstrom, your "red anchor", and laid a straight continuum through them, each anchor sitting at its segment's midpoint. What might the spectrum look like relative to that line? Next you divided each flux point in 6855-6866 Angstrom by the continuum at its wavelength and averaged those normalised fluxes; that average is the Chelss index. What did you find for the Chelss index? 1.03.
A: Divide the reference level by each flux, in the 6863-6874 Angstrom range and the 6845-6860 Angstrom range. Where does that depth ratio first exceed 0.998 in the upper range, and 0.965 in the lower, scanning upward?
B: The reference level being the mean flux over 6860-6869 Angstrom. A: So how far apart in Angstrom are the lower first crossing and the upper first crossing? 17.4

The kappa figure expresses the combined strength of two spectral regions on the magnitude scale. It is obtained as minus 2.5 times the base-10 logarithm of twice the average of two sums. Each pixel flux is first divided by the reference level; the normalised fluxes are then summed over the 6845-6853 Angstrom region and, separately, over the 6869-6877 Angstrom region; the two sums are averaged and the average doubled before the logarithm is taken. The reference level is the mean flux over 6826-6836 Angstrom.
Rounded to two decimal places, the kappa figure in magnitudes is -2.52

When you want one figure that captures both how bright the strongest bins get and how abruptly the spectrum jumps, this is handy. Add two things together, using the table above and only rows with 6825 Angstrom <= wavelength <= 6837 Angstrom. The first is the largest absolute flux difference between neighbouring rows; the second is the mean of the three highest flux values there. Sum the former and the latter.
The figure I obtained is 7.93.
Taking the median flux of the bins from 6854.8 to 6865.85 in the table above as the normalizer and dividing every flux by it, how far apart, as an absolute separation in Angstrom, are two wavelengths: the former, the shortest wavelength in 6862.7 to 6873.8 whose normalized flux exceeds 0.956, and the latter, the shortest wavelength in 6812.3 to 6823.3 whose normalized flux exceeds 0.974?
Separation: 52.0 Angstrom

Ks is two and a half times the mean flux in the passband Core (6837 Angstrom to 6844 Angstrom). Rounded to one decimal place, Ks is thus 18.2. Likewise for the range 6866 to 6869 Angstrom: 18.1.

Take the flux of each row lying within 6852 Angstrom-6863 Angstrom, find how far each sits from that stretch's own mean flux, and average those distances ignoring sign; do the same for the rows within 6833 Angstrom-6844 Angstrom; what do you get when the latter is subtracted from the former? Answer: -0.09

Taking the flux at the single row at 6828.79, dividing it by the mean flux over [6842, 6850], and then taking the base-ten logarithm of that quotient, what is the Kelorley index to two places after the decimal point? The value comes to 0.01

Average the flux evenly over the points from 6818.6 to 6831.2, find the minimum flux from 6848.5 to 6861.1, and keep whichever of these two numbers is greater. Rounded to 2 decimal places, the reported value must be 7.68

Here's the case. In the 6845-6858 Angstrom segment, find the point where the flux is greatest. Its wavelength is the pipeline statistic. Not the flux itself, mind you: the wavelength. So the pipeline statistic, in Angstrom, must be 6852.42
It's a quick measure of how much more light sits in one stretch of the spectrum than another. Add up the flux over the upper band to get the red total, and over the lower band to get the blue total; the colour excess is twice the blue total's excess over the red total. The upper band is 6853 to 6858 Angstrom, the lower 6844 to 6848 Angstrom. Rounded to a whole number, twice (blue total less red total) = -2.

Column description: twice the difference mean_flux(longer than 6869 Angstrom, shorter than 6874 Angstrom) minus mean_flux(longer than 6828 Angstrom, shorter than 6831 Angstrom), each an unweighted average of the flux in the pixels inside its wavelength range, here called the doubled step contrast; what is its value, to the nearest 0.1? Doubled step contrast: 0.0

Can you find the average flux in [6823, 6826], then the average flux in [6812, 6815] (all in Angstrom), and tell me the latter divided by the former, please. 1.06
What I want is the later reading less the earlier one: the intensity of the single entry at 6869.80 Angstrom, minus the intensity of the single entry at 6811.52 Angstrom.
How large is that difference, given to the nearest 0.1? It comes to -1.1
